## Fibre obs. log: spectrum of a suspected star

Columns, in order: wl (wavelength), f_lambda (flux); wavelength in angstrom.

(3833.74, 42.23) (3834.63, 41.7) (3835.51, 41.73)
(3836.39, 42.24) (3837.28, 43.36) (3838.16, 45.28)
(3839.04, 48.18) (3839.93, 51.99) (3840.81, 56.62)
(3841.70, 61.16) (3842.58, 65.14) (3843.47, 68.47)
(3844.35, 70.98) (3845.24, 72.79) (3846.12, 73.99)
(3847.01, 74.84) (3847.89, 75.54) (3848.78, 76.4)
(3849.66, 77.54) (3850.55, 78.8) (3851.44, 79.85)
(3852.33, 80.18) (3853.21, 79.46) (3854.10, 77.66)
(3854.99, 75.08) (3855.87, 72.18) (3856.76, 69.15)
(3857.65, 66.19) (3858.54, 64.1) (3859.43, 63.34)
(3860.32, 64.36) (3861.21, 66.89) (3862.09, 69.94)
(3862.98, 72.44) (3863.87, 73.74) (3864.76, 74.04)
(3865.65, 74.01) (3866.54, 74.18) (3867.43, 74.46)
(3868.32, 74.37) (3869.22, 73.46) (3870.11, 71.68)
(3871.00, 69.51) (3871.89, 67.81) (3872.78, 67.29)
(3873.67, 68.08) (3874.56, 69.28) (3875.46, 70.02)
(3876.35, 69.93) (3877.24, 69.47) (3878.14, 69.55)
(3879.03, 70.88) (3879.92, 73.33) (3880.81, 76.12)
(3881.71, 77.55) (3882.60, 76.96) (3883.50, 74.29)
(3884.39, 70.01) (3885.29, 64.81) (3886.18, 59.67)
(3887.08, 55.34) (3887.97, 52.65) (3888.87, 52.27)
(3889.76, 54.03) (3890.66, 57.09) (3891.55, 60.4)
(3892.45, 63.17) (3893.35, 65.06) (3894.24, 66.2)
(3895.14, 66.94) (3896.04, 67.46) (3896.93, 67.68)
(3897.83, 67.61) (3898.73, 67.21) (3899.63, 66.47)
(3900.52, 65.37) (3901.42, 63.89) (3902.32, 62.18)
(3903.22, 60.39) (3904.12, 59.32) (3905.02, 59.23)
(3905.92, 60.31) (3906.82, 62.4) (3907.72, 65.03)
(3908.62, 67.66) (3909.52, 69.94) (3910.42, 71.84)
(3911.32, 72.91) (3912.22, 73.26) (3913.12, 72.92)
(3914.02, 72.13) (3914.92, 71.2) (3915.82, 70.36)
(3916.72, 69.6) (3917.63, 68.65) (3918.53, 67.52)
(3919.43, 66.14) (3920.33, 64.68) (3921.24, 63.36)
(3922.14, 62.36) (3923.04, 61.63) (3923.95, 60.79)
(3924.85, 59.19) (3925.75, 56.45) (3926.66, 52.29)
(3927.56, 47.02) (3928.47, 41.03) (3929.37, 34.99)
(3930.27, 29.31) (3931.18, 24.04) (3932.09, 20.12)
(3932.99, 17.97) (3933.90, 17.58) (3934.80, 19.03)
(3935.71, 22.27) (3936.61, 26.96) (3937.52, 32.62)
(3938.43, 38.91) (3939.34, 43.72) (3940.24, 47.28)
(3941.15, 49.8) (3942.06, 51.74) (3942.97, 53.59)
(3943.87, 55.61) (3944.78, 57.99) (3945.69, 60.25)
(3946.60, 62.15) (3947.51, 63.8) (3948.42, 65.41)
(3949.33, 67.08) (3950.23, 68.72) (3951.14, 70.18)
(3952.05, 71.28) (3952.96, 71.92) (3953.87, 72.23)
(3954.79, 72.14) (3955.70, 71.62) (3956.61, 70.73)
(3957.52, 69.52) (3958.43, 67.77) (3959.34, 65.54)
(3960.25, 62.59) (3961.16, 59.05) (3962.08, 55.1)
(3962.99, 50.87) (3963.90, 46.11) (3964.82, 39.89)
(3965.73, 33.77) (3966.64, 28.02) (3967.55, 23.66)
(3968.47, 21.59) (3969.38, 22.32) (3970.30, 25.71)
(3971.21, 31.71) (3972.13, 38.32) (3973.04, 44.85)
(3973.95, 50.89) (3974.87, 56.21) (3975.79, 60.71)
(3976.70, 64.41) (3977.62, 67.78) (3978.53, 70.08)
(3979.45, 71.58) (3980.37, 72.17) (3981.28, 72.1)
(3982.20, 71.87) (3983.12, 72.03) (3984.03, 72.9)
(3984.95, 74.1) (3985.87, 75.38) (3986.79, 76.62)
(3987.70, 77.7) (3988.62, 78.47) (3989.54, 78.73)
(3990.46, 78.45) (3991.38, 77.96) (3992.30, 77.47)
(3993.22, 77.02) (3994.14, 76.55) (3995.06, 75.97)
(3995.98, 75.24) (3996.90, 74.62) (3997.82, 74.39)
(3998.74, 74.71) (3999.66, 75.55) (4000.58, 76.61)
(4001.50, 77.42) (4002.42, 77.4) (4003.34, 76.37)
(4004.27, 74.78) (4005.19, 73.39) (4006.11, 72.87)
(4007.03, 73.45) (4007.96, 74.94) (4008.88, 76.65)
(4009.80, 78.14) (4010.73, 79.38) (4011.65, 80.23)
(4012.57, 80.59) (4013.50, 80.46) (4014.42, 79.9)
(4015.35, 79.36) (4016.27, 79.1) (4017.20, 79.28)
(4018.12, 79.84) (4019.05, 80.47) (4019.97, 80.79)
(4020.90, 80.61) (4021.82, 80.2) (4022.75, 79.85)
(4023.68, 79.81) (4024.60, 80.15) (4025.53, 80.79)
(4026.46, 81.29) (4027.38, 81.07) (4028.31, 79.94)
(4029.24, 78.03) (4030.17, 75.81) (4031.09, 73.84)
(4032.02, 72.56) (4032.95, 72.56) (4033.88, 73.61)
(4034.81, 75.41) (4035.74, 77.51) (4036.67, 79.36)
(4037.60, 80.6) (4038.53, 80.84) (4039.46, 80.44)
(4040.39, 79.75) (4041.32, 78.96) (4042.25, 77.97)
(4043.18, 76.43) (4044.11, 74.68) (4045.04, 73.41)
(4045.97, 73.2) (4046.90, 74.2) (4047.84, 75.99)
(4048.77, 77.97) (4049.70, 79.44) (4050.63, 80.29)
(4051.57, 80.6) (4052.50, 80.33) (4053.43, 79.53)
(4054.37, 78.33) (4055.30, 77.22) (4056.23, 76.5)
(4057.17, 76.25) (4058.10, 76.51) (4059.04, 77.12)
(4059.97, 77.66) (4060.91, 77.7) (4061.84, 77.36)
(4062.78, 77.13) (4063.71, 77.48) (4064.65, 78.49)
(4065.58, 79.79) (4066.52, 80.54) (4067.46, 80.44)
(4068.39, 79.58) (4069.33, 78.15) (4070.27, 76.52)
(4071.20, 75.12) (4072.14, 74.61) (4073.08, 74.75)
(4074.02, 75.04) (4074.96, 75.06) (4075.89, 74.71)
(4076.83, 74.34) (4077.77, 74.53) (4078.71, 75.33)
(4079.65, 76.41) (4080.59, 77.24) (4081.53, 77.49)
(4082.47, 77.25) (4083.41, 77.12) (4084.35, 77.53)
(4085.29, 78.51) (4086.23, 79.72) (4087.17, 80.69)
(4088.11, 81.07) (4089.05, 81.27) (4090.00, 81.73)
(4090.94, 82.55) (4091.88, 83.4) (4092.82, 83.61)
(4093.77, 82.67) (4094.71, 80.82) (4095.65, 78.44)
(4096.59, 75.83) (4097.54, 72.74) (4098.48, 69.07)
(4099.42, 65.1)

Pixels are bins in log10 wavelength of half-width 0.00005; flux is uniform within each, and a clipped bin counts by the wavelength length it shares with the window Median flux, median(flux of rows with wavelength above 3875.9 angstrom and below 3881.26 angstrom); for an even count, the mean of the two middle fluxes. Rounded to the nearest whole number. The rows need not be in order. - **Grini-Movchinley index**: 70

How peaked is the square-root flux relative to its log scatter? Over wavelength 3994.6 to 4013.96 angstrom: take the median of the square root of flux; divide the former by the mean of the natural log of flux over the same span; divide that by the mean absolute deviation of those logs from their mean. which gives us 82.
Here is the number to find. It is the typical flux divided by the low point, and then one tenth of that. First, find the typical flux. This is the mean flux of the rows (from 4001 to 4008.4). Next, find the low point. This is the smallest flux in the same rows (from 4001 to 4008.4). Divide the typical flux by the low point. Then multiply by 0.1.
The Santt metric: 0.1030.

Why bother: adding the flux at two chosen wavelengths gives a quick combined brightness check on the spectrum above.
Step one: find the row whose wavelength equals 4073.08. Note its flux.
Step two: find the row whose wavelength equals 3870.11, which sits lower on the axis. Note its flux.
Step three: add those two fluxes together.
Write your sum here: 146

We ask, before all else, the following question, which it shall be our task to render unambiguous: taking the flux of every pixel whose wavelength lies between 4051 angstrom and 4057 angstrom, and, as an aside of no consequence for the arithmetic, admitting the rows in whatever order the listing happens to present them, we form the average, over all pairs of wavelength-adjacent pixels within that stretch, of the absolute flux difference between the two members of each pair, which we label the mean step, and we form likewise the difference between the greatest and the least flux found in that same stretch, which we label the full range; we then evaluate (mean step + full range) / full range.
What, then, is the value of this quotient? 1.20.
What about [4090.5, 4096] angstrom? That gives 1.24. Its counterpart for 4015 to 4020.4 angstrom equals 1.23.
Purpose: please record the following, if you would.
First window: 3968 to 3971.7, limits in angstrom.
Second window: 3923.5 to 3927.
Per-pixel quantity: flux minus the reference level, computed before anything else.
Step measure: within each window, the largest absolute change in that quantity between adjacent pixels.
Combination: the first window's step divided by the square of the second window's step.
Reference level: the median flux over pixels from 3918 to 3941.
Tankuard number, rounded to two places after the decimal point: 0.35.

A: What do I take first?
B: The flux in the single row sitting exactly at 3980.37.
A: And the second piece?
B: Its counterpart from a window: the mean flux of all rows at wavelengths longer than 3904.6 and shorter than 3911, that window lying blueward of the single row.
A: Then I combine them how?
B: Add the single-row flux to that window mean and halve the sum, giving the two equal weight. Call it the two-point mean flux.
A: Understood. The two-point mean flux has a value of 69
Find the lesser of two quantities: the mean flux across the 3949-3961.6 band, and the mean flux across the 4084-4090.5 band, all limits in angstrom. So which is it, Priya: 69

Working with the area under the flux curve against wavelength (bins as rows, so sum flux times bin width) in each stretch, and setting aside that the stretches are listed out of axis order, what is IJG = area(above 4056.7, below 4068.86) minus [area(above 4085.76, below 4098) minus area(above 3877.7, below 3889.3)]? 747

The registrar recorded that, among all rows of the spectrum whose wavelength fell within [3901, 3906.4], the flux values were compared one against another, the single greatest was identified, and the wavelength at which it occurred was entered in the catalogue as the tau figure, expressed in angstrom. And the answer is 3901.42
